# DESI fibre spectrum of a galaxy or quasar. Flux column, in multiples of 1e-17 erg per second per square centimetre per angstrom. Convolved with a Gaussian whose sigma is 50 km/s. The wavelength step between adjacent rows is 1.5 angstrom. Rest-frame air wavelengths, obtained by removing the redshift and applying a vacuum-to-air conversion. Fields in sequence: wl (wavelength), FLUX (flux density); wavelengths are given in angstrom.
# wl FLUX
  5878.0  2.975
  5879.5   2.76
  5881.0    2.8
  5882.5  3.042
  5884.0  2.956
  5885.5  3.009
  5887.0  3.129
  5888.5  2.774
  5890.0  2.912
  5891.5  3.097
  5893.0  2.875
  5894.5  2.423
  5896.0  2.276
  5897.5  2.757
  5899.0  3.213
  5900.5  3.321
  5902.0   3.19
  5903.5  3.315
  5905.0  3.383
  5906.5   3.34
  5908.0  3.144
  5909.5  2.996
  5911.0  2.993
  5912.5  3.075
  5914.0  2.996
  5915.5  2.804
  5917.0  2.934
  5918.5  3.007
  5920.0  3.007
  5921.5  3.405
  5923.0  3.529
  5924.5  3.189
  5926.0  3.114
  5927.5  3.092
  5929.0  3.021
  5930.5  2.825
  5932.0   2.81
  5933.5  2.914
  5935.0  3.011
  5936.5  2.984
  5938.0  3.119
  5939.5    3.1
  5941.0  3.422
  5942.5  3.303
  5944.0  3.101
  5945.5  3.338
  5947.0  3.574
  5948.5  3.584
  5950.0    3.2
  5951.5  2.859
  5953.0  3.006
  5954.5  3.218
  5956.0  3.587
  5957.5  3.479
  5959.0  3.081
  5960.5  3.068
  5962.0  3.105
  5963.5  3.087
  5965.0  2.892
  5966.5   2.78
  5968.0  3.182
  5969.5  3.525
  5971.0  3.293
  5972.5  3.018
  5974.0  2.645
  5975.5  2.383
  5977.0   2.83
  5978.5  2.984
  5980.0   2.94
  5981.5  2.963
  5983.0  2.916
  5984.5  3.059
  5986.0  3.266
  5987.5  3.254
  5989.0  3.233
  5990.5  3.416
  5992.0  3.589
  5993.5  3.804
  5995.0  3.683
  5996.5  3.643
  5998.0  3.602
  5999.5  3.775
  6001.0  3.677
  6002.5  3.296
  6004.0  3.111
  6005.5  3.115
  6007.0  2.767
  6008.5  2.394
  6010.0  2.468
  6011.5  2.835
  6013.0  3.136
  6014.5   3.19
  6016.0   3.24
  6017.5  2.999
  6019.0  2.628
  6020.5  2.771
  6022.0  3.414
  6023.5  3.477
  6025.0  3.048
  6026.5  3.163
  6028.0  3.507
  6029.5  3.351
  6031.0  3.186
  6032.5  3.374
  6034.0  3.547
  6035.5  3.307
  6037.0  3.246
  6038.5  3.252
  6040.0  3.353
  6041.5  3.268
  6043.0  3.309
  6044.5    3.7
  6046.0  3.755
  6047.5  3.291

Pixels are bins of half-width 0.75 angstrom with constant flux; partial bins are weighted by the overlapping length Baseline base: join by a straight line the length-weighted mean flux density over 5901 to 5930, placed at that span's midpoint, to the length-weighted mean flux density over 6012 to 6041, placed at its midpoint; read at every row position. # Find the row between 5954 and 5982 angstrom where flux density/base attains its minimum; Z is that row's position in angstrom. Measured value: 5975.5 angstrom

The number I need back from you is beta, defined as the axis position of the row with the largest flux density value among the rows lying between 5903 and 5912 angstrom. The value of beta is 5905.0 angstrom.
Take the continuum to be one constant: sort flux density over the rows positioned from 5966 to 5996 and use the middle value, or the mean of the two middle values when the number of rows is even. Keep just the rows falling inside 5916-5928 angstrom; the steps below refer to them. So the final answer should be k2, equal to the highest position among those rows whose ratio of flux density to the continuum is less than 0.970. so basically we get 5920.0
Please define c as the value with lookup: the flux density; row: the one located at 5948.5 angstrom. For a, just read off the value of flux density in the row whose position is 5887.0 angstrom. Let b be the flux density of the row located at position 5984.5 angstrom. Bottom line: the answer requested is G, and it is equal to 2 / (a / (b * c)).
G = 7.0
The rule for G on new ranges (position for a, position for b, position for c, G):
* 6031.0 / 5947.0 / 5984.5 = 6.9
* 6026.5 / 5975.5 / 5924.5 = 4.8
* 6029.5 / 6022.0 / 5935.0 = 6.1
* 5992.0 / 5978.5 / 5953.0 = 5.0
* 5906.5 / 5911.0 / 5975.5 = 4.3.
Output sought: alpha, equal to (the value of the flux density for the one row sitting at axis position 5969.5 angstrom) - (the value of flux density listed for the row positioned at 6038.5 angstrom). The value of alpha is 0.3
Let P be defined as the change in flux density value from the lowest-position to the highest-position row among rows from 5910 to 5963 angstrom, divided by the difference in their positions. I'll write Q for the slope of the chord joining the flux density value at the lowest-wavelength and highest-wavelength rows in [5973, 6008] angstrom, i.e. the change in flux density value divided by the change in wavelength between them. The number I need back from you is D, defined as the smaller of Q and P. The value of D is 0.002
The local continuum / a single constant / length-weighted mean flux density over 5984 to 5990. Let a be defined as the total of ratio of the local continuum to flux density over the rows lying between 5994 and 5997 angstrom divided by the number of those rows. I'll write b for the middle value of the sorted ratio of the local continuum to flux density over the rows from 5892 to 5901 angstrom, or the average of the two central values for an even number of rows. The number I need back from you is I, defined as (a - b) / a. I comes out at -0.30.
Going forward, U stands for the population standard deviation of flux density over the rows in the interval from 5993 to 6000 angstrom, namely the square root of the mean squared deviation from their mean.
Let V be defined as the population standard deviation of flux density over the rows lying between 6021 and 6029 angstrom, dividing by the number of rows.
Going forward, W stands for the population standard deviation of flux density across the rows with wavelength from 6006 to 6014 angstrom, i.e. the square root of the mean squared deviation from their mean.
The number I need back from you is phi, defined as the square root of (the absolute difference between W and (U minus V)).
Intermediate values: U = 0.077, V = 0.18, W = 0.27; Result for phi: 0.61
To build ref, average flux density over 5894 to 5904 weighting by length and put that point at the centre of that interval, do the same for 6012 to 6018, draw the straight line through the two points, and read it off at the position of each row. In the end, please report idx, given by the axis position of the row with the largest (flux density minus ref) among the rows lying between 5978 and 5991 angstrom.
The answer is 5990.5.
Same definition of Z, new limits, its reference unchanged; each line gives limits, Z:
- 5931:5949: 5932.0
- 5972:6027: 6008.5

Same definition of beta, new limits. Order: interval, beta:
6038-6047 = 6046.0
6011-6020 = 6016.0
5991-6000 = 5993.5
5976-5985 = 5984.5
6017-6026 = 6023.5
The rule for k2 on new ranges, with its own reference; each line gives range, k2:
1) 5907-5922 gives 5920.0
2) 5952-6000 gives 5983.0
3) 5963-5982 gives 5981.5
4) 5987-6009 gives 6008.5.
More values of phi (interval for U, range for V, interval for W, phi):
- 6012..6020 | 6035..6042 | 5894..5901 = 0.48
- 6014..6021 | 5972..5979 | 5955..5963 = 0.47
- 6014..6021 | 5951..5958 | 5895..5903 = 0.65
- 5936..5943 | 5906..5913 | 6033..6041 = 0.29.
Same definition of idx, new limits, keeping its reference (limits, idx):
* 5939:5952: 5948.5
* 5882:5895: 5887.0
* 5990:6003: 5993.5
